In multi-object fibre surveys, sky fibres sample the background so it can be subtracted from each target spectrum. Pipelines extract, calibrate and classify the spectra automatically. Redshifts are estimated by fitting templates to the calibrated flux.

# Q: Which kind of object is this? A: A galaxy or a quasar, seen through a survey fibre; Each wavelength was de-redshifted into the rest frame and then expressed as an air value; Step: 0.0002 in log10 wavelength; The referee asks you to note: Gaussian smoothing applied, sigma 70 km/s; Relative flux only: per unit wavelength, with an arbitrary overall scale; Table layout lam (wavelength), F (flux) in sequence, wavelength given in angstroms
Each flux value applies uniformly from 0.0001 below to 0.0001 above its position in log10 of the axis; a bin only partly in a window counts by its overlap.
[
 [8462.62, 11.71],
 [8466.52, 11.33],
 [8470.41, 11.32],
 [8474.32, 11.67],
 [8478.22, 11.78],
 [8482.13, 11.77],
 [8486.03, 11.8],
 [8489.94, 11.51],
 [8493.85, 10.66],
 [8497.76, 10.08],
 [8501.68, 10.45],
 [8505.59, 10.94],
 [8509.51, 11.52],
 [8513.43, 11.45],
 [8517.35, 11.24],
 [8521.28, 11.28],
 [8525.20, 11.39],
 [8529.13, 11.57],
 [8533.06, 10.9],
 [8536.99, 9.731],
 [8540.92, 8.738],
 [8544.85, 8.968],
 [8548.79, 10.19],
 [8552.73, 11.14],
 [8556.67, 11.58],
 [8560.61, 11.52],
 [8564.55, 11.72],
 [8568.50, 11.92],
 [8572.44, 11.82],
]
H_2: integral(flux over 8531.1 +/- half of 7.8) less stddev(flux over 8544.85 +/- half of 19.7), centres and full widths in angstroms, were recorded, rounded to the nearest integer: 87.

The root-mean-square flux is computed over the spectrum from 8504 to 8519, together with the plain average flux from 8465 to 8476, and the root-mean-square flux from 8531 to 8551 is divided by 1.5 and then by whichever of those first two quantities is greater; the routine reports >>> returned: 0.57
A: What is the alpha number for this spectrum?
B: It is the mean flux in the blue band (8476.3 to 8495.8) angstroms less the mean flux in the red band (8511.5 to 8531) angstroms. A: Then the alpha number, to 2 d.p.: 0.12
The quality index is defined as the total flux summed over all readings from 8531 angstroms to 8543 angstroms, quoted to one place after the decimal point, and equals 29.4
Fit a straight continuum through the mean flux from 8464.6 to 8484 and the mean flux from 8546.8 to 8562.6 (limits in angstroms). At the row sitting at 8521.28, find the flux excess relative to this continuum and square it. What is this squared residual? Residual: 0.00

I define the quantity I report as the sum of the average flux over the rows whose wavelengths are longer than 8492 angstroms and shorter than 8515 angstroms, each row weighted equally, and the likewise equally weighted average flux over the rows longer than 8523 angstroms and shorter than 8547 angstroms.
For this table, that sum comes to 21.1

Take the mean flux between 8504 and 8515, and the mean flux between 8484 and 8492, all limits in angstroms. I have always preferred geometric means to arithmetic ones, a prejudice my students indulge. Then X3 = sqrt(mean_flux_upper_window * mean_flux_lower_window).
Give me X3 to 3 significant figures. 11.5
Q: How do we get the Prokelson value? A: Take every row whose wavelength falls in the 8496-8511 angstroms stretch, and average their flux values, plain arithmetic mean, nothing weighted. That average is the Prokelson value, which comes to 10.7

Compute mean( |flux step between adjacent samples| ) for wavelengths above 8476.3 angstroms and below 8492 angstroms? 0.1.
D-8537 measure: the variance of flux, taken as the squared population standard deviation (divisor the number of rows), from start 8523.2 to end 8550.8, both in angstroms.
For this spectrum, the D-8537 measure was 1.1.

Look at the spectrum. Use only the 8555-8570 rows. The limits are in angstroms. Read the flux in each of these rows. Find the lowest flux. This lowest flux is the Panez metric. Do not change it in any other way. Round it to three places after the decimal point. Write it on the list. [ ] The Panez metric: 11.520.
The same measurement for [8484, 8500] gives 10.080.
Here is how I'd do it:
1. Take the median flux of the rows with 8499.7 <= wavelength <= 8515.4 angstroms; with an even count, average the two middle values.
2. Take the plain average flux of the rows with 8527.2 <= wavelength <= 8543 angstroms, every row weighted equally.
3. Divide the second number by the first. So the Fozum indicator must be 0.91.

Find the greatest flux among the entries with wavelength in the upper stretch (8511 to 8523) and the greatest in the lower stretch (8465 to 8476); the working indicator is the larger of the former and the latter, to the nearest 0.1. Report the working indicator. 11.7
